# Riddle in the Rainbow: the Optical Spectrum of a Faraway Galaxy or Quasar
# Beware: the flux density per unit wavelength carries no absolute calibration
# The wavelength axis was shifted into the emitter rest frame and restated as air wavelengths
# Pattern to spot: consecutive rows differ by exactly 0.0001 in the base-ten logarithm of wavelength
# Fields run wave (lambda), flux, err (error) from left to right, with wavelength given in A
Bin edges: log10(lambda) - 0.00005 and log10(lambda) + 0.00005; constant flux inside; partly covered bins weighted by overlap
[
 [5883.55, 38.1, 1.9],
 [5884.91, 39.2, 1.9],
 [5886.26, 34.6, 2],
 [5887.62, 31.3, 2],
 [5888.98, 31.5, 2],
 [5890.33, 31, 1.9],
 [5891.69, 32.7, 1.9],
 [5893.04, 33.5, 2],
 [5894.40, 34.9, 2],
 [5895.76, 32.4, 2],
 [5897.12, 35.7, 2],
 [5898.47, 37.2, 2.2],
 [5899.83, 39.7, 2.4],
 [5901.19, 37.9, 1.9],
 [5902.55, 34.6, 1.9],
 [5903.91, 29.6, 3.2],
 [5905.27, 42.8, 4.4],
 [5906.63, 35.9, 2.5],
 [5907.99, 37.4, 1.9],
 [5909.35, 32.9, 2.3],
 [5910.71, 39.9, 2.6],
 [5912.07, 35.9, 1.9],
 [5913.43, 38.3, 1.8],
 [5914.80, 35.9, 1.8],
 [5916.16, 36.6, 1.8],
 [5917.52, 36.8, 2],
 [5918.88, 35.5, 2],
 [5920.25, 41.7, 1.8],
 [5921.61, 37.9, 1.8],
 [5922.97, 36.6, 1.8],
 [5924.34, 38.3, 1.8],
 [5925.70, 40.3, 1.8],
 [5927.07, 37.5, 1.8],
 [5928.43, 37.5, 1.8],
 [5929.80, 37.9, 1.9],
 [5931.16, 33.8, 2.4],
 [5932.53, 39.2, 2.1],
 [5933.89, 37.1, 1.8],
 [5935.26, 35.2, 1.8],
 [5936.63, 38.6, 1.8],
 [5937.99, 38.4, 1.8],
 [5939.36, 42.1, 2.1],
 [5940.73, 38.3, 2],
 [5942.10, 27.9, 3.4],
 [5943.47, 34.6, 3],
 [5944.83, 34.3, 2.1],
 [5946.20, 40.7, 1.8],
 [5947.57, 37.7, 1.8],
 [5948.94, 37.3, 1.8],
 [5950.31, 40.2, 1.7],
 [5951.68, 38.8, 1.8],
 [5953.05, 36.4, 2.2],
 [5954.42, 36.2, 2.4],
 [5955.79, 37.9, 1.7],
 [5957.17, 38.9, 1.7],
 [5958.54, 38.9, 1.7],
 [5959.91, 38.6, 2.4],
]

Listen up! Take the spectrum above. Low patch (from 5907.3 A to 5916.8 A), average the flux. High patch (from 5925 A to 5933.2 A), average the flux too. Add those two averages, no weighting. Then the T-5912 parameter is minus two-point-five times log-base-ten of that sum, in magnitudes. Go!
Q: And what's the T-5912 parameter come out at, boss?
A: -4.68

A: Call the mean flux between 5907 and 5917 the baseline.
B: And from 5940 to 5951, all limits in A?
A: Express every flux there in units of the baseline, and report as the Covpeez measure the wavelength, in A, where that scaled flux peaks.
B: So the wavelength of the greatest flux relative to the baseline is 5946.20 A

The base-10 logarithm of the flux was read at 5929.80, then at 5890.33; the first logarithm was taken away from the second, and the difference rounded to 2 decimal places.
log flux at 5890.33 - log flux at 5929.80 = -0.09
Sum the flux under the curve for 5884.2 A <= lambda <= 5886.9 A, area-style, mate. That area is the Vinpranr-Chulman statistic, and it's 100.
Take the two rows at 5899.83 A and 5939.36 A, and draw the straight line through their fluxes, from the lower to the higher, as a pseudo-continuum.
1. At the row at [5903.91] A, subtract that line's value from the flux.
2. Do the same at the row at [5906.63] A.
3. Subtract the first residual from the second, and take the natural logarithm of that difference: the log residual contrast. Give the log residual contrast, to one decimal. 1.8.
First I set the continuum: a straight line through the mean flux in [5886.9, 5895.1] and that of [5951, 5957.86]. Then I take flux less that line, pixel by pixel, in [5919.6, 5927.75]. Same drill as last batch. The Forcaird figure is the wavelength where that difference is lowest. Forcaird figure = 5922.97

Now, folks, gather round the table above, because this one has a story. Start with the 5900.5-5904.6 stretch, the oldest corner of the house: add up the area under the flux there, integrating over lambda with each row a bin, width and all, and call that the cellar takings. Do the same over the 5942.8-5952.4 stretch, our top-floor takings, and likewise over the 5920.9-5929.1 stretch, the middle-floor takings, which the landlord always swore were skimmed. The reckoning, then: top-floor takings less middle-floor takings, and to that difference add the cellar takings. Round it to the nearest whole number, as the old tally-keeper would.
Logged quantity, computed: 189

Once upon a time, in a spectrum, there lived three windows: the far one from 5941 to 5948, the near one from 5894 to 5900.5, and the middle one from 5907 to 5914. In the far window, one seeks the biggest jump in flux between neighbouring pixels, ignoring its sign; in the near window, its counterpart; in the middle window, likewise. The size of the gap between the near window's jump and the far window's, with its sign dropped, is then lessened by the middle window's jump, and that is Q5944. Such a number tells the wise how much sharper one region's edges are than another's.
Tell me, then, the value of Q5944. -3.6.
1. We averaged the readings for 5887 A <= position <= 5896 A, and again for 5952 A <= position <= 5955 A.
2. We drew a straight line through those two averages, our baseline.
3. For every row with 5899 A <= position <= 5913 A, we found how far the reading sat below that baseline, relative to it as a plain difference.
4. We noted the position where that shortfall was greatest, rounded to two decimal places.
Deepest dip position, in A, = 5903.91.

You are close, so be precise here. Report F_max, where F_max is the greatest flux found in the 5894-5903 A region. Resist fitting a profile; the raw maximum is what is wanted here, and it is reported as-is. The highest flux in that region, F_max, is 39.7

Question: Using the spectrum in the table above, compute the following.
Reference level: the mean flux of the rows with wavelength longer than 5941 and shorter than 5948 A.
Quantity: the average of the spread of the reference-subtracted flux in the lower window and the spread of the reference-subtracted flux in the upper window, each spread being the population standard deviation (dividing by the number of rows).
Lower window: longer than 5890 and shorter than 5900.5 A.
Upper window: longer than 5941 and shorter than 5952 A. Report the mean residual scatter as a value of 3.3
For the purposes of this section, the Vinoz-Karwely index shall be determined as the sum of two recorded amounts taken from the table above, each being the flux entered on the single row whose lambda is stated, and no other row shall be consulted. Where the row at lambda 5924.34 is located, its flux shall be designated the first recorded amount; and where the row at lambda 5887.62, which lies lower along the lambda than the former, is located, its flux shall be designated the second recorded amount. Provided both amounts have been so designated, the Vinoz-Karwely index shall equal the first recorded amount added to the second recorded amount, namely 70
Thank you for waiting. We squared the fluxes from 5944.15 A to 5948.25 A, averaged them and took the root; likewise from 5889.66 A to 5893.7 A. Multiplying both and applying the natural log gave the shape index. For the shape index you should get 7.11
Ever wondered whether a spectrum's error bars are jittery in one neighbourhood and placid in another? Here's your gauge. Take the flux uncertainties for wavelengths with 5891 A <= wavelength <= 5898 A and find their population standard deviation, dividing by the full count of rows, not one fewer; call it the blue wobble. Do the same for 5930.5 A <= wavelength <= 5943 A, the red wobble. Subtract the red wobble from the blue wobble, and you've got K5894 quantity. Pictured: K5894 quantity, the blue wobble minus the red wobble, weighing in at -0.45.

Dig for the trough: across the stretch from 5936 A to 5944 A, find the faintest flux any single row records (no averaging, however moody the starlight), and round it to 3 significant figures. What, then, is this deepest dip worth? 27.9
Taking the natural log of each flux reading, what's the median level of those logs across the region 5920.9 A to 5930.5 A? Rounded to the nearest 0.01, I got 3.63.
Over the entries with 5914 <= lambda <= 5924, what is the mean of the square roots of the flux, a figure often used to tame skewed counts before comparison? 6.10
